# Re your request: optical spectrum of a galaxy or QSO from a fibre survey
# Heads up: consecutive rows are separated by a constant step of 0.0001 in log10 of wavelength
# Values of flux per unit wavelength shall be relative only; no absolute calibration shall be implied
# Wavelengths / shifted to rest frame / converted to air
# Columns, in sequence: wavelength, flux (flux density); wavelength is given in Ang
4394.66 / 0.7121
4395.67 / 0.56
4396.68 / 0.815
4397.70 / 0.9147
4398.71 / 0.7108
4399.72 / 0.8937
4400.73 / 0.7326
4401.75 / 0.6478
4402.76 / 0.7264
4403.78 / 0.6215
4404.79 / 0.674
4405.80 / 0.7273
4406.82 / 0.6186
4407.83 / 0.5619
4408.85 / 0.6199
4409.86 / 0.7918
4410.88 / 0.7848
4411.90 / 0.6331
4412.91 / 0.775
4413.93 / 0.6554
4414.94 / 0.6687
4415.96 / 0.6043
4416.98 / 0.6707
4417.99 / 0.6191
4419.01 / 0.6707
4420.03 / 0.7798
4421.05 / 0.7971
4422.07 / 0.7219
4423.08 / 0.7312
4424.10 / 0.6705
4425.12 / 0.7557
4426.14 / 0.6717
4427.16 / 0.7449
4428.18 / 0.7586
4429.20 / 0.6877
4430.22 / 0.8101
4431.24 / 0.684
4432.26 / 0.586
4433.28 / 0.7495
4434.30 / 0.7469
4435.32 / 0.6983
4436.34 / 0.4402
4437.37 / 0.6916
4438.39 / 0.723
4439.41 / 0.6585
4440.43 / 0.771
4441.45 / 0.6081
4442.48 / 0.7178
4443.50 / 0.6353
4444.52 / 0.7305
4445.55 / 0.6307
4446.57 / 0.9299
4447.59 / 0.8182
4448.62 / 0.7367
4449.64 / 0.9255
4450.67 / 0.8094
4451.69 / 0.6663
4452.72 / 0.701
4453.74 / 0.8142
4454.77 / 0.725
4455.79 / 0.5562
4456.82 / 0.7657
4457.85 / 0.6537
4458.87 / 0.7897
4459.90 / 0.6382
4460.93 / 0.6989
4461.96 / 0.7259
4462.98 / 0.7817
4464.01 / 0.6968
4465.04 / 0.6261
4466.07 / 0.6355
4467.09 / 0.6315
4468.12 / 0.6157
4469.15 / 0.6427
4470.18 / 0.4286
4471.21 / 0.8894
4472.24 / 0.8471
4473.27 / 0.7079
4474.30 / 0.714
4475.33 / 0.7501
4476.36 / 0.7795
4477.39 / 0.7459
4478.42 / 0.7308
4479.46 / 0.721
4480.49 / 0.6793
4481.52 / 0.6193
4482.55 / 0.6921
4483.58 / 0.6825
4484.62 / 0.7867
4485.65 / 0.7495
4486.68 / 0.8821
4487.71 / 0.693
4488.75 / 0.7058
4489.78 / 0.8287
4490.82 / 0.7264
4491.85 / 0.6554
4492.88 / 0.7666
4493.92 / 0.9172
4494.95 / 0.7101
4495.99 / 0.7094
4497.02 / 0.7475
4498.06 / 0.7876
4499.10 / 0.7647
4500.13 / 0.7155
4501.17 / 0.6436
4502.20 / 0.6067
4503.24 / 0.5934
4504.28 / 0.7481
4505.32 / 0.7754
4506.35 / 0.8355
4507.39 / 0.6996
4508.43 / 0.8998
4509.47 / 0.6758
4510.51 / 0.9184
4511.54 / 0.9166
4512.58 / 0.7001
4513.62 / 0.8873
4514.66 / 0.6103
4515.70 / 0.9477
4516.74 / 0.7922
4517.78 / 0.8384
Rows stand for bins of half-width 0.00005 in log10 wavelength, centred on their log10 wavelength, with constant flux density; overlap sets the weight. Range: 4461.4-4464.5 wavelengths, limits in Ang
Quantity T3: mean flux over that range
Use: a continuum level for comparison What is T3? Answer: 0.735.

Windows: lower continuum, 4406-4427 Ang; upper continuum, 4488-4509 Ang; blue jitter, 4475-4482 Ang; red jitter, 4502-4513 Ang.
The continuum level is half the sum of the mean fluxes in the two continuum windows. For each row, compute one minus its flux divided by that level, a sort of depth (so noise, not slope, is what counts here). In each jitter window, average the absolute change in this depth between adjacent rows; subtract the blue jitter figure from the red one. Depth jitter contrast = 0.13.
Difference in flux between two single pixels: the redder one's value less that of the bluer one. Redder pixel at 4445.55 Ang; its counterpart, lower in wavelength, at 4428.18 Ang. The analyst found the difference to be -0.13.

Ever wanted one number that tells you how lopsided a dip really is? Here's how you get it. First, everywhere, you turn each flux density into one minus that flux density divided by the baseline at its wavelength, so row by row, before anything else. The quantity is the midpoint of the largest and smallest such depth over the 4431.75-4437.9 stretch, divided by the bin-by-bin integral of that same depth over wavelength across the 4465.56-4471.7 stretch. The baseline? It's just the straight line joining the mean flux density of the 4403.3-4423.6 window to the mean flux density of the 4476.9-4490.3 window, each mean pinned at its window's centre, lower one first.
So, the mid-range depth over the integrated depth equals 0.2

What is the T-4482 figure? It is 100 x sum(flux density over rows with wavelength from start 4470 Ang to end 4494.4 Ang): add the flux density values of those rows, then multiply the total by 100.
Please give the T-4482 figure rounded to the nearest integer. 1770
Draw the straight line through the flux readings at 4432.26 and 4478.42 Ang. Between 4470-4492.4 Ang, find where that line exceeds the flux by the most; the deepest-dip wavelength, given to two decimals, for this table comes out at 4470.18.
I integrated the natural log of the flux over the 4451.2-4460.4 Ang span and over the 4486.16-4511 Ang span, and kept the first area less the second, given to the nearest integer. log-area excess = 4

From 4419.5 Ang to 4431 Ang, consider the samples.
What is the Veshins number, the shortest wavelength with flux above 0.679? 4420.03 Ang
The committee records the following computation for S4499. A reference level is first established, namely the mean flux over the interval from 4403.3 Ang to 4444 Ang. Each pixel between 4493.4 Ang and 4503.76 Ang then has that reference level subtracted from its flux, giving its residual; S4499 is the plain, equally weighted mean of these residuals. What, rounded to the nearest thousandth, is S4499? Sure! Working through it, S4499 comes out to 0.031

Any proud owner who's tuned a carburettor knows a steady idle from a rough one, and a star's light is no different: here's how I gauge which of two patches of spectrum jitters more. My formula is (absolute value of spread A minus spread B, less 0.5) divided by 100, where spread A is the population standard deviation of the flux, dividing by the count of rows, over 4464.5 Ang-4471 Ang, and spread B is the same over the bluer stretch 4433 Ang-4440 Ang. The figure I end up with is -0.0048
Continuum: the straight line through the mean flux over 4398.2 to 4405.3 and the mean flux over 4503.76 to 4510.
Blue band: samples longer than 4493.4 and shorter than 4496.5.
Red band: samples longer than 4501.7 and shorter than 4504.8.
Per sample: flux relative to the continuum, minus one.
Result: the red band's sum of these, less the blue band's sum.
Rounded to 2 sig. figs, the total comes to -0.52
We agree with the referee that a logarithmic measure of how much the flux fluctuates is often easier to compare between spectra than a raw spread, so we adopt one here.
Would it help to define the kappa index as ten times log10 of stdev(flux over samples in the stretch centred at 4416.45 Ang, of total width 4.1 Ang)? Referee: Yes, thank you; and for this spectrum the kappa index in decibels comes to -15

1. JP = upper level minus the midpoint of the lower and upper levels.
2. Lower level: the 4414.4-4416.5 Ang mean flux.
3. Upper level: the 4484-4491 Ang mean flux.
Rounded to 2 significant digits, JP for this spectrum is 0.065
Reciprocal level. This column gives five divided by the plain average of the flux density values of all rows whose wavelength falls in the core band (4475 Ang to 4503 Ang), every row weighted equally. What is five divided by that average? 6.8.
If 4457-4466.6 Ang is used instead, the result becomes 7.2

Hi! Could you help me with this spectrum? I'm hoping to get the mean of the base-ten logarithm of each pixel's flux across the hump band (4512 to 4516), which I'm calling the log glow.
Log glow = -0.11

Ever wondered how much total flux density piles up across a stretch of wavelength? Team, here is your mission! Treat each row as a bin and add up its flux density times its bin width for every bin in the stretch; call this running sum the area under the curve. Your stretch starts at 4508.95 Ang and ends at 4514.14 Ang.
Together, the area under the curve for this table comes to 4.26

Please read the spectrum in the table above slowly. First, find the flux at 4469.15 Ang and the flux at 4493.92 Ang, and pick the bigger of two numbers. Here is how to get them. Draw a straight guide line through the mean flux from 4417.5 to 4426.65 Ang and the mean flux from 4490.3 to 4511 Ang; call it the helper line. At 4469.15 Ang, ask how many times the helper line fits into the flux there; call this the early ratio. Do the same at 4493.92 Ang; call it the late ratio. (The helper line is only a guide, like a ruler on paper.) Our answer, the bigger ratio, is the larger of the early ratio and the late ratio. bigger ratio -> 1.24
